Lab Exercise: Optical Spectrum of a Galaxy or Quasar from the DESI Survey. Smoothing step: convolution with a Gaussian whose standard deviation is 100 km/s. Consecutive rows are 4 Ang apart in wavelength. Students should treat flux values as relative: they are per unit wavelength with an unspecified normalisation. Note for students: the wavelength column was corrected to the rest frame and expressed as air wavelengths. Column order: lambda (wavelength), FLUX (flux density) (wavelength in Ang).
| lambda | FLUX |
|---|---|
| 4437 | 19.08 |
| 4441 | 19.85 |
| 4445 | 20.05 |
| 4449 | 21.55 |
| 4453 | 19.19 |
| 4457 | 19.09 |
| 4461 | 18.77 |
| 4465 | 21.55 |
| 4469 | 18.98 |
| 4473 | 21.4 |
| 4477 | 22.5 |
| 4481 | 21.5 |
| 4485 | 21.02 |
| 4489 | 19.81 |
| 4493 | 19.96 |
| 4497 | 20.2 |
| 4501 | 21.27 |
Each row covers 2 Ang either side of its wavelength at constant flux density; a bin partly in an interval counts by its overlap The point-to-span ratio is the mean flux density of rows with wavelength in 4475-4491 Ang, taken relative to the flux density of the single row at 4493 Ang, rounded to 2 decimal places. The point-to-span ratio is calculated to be 1.06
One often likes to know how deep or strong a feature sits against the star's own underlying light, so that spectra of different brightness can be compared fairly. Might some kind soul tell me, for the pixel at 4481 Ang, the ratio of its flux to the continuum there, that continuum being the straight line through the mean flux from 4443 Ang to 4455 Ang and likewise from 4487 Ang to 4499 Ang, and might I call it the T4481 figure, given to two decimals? 1.07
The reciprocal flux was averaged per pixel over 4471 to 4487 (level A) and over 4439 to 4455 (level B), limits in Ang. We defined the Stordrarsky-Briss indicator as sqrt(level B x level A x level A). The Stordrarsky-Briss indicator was 0.0103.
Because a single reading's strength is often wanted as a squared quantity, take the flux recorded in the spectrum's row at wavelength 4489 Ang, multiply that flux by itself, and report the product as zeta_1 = 392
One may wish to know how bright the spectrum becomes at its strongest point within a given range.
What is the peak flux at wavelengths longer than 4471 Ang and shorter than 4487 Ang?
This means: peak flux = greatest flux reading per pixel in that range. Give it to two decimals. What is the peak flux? 22.50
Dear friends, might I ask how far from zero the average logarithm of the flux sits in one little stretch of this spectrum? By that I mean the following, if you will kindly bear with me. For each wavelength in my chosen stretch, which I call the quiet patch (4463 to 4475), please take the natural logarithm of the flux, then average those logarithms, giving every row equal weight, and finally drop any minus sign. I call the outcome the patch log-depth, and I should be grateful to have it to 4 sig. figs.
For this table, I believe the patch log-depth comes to 3.026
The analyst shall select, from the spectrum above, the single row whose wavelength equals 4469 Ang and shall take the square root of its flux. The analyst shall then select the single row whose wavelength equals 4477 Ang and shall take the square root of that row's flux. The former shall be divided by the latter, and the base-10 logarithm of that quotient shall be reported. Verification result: -0.04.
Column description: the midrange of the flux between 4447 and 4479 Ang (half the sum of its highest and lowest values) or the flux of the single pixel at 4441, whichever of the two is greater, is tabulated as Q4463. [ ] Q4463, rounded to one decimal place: 20.6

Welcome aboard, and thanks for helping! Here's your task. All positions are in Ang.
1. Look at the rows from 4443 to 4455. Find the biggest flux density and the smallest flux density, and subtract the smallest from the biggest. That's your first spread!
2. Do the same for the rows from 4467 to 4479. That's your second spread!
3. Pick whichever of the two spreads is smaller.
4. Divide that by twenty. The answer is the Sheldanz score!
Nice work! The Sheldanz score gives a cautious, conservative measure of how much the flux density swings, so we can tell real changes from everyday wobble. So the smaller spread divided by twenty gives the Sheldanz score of 0.118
